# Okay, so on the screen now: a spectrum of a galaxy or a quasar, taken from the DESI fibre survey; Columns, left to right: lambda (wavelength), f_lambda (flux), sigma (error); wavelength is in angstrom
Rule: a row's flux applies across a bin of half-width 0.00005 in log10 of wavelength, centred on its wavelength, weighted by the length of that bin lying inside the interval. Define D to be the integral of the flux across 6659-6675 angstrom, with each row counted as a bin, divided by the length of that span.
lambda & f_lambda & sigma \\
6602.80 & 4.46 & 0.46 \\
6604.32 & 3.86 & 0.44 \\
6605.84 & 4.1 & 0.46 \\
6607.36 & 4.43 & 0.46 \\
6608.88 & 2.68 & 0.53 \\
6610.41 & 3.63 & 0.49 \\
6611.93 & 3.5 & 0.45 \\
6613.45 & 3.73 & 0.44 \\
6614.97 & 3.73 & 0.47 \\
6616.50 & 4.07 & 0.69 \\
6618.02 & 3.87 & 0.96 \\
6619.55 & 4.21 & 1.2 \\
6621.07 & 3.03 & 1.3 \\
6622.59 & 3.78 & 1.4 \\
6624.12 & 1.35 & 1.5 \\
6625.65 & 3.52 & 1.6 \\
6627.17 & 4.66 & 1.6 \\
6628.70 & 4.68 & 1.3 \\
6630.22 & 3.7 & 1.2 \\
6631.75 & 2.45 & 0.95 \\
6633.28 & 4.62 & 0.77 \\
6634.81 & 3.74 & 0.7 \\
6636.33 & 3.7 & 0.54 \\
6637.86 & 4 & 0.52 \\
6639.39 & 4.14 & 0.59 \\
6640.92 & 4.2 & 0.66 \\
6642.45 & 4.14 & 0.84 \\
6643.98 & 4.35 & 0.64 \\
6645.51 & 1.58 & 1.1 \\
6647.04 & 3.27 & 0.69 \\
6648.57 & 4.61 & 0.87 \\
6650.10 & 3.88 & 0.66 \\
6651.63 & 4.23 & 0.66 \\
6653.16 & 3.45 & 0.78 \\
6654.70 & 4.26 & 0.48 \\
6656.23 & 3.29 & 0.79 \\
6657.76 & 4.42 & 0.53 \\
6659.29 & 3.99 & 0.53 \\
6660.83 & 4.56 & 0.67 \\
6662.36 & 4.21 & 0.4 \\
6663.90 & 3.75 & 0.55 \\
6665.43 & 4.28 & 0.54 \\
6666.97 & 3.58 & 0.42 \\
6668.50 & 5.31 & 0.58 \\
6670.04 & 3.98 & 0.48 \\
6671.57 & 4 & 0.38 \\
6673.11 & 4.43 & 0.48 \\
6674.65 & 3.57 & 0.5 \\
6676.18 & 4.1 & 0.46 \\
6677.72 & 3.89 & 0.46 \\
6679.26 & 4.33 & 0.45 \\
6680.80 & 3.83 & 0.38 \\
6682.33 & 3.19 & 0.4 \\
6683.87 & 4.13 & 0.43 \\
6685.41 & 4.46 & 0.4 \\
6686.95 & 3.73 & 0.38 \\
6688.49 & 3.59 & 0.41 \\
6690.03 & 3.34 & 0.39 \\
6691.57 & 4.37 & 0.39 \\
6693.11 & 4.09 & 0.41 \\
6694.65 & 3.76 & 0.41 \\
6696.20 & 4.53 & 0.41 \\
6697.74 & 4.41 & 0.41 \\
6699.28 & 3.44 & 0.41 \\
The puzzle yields 4.2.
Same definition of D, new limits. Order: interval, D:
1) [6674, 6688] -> 3.9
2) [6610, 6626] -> 3.5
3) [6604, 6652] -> 3.7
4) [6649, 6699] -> 4.0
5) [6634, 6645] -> 4.0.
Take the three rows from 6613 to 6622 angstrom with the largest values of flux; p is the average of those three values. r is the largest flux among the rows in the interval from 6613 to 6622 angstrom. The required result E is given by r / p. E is 1.040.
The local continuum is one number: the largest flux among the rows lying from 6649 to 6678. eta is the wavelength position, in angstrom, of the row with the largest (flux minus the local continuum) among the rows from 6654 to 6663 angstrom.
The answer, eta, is 6660.83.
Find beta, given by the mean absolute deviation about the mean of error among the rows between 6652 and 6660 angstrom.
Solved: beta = 0.13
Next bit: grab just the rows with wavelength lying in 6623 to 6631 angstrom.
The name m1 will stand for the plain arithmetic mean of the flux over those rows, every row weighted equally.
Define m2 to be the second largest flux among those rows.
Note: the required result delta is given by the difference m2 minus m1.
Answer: 1.08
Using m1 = 3.58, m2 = 4.66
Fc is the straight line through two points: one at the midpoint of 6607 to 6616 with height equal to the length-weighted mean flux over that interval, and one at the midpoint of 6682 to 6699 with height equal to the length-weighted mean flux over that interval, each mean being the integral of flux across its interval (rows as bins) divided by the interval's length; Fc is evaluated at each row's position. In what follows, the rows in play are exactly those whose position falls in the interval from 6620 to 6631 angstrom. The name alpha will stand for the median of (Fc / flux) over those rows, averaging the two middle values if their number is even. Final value 0.99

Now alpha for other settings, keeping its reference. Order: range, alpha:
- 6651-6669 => 0.90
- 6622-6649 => 0.95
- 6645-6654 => 1.04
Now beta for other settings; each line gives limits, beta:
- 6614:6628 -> 0.32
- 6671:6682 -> 0.04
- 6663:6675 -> 0.05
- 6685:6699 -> 0.01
